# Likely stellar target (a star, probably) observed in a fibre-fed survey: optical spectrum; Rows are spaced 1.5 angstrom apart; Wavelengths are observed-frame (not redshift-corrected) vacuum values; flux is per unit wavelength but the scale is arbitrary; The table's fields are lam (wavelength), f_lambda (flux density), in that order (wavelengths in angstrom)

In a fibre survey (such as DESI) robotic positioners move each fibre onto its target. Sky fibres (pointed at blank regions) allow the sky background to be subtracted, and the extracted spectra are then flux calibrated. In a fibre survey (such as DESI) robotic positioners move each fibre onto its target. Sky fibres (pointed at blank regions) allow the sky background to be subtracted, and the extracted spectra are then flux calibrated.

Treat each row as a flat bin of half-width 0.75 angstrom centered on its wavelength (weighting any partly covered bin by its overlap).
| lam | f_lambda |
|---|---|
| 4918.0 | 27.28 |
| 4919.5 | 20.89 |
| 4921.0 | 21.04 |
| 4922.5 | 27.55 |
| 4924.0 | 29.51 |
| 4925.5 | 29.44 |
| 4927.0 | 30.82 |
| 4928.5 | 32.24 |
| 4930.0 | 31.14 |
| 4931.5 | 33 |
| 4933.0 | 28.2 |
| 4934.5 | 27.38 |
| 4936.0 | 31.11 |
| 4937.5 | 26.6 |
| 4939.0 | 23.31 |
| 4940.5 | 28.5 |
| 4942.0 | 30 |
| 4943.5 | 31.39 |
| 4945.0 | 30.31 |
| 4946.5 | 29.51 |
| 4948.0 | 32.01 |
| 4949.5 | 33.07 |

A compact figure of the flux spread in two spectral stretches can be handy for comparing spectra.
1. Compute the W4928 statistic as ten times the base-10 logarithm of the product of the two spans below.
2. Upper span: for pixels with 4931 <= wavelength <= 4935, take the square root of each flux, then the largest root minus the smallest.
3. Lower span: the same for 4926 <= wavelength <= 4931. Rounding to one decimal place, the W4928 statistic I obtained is -11.9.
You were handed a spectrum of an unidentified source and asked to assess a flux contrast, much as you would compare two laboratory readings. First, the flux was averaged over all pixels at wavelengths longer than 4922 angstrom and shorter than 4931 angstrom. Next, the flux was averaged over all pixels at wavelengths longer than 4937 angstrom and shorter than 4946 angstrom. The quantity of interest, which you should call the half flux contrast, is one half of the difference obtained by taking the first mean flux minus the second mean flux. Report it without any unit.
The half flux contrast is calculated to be 0.9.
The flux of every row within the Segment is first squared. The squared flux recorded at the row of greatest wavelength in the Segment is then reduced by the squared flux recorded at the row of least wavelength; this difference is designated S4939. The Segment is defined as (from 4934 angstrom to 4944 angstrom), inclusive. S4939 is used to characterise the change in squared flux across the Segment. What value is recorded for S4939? 236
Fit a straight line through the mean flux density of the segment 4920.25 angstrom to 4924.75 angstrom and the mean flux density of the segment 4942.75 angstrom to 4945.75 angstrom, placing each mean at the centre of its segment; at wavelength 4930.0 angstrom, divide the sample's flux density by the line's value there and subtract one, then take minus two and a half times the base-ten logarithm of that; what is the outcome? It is 2.3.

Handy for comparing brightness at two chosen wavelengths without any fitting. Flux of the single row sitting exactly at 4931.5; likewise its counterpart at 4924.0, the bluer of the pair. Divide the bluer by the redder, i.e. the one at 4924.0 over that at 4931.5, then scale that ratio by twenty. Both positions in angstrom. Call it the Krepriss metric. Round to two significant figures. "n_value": 18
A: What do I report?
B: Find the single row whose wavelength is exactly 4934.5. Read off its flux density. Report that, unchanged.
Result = 27.38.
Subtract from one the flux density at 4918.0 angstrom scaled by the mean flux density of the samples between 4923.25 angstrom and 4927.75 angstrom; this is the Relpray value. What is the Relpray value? 0.09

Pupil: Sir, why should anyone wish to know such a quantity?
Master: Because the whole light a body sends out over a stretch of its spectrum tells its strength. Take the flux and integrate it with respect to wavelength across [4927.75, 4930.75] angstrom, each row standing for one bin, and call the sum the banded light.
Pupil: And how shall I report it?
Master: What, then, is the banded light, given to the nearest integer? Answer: 95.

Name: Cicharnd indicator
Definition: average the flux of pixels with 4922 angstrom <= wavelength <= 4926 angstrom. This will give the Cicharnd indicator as 29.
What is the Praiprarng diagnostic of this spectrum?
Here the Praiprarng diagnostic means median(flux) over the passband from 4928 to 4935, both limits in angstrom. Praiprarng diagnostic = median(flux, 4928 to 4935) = 31.1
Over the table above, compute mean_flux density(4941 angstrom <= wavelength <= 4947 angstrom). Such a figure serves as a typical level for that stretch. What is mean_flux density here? 30.3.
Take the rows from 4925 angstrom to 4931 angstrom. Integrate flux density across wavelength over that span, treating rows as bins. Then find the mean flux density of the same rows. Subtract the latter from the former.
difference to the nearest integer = 155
